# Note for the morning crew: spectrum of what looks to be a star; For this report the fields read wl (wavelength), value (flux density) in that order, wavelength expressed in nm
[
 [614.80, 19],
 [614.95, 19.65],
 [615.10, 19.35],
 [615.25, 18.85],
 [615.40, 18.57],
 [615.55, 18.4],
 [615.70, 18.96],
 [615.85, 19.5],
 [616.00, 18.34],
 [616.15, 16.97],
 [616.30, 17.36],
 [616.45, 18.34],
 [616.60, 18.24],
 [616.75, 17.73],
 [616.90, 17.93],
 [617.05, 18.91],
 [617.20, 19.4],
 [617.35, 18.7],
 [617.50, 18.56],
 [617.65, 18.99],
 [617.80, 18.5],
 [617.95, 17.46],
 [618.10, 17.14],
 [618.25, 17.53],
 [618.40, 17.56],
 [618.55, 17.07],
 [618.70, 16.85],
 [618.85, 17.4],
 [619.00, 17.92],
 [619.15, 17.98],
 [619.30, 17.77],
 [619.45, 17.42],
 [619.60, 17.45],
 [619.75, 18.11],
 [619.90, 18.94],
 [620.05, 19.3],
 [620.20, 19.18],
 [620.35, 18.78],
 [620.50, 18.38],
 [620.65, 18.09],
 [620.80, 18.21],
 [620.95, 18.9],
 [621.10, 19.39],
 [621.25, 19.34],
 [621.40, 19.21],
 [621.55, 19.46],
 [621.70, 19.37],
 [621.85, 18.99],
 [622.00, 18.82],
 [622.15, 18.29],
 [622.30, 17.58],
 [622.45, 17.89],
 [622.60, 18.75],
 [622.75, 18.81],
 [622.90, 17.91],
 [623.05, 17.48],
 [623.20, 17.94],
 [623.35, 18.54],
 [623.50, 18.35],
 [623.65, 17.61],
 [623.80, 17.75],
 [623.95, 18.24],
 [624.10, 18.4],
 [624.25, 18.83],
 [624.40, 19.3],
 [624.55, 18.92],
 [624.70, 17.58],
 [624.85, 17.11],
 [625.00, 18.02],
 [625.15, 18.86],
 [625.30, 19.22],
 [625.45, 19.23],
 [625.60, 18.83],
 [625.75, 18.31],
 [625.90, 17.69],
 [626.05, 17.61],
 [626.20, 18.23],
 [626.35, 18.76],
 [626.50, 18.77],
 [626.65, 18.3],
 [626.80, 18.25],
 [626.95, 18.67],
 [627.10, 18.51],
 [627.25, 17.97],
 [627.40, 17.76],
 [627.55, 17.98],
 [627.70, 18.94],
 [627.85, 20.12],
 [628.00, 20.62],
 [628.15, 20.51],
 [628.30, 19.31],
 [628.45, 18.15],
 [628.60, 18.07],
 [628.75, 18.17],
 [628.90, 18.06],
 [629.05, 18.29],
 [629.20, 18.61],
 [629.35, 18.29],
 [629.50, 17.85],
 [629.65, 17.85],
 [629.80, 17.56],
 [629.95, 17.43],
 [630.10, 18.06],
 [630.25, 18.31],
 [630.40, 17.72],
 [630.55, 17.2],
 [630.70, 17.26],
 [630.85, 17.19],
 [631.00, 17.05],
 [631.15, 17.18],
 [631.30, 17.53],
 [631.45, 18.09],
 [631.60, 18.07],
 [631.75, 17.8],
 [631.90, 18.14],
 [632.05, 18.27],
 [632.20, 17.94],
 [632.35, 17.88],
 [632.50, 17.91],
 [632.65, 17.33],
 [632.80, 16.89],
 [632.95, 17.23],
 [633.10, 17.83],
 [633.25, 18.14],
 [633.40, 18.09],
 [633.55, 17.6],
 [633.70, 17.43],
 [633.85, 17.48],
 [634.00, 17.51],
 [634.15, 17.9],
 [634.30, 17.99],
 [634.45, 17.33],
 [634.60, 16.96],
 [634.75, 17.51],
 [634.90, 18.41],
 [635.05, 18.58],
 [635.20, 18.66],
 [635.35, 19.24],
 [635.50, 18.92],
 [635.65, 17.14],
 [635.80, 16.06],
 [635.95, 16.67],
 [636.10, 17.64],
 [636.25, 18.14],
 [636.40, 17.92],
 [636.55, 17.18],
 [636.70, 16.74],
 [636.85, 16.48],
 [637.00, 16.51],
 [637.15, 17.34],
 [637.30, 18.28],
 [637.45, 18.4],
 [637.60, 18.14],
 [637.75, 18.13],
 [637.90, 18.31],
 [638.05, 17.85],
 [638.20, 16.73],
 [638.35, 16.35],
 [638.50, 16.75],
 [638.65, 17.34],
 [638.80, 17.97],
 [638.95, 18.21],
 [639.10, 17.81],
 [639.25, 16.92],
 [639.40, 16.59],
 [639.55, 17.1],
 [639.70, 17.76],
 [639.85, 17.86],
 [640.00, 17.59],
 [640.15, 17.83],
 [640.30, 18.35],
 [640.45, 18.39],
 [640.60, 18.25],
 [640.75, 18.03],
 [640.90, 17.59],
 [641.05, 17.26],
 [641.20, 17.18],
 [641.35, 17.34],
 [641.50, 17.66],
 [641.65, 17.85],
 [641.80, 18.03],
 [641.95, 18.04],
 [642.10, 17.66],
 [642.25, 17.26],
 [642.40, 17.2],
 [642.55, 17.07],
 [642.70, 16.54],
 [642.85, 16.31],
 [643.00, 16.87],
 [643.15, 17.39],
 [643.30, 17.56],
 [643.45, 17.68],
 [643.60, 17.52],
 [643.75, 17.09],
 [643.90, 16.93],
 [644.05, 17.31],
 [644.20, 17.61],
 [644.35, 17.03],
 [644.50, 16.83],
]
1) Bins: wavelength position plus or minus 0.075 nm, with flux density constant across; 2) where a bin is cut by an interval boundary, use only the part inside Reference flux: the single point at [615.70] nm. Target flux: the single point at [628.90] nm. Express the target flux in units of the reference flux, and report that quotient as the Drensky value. 0.95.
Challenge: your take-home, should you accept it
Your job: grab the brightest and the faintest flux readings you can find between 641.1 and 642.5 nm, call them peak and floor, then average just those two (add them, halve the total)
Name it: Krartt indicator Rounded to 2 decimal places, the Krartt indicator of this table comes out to 17.61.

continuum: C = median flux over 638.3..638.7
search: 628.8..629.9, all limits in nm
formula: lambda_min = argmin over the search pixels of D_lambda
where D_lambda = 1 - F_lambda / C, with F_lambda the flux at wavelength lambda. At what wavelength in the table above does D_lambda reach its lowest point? 629.20 nm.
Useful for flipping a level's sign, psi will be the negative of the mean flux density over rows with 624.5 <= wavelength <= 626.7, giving -18.36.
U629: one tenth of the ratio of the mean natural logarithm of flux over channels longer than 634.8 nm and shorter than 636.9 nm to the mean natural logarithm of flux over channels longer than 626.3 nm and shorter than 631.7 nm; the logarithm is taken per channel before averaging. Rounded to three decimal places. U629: 0.099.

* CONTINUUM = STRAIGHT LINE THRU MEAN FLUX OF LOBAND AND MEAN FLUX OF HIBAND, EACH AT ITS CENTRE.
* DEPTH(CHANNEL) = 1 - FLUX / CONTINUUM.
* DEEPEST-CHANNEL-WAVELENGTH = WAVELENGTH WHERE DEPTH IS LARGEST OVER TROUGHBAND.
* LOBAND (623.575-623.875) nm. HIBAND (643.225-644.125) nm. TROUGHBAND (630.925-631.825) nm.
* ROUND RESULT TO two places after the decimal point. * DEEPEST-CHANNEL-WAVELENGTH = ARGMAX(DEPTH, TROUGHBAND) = 631.00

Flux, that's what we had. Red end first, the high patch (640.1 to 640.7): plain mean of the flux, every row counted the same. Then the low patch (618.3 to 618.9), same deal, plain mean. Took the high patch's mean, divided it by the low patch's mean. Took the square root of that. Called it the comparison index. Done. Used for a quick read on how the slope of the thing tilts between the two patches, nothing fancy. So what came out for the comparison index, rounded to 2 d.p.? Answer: 1.03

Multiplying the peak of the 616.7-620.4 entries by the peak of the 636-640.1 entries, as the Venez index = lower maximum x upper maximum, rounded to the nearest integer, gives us 357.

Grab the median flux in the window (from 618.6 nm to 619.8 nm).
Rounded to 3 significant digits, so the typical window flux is 17.6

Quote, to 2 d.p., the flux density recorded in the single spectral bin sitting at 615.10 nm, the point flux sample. 19.35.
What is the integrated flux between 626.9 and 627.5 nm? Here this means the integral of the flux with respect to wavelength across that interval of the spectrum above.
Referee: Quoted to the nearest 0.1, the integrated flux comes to 10.9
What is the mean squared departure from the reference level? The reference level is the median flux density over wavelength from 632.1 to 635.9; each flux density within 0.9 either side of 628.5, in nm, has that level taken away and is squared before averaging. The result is 2.1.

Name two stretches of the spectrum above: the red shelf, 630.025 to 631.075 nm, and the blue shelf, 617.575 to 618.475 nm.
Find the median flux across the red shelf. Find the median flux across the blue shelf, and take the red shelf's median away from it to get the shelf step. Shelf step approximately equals 0.3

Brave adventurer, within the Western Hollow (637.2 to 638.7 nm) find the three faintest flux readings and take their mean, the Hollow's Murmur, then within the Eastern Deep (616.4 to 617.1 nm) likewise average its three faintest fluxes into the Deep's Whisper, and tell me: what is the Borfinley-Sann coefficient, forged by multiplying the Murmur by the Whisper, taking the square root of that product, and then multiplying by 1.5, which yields 25.9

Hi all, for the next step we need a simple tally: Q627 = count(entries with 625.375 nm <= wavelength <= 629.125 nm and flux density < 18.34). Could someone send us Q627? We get 14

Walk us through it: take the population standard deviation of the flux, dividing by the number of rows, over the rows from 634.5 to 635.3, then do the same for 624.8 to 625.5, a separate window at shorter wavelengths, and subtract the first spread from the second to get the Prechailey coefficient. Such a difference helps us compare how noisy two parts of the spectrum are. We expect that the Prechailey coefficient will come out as 0.1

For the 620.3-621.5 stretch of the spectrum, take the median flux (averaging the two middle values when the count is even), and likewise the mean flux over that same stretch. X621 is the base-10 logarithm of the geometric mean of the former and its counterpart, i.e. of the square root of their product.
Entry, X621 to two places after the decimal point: 1.27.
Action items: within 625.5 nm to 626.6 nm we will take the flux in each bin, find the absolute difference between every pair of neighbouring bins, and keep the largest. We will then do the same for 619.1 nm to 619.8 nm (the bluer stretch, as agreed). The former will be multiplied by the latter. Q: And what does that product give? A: 0.41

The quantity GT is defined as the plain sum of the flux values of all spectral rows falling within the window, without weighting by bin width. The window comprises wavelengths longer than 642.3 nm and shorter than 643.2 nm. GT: 101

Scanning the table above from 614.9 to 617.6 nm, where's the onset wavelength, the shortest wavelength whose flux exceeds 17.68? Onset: 614.95 nm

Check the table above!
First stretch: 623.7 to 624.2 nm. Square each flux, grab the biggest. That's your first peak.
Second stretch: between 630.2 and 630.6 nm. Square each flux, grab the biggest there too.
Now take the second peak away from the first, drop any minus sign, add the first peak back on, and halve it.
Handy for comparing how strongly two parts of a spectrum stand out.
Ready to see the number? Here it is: 171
